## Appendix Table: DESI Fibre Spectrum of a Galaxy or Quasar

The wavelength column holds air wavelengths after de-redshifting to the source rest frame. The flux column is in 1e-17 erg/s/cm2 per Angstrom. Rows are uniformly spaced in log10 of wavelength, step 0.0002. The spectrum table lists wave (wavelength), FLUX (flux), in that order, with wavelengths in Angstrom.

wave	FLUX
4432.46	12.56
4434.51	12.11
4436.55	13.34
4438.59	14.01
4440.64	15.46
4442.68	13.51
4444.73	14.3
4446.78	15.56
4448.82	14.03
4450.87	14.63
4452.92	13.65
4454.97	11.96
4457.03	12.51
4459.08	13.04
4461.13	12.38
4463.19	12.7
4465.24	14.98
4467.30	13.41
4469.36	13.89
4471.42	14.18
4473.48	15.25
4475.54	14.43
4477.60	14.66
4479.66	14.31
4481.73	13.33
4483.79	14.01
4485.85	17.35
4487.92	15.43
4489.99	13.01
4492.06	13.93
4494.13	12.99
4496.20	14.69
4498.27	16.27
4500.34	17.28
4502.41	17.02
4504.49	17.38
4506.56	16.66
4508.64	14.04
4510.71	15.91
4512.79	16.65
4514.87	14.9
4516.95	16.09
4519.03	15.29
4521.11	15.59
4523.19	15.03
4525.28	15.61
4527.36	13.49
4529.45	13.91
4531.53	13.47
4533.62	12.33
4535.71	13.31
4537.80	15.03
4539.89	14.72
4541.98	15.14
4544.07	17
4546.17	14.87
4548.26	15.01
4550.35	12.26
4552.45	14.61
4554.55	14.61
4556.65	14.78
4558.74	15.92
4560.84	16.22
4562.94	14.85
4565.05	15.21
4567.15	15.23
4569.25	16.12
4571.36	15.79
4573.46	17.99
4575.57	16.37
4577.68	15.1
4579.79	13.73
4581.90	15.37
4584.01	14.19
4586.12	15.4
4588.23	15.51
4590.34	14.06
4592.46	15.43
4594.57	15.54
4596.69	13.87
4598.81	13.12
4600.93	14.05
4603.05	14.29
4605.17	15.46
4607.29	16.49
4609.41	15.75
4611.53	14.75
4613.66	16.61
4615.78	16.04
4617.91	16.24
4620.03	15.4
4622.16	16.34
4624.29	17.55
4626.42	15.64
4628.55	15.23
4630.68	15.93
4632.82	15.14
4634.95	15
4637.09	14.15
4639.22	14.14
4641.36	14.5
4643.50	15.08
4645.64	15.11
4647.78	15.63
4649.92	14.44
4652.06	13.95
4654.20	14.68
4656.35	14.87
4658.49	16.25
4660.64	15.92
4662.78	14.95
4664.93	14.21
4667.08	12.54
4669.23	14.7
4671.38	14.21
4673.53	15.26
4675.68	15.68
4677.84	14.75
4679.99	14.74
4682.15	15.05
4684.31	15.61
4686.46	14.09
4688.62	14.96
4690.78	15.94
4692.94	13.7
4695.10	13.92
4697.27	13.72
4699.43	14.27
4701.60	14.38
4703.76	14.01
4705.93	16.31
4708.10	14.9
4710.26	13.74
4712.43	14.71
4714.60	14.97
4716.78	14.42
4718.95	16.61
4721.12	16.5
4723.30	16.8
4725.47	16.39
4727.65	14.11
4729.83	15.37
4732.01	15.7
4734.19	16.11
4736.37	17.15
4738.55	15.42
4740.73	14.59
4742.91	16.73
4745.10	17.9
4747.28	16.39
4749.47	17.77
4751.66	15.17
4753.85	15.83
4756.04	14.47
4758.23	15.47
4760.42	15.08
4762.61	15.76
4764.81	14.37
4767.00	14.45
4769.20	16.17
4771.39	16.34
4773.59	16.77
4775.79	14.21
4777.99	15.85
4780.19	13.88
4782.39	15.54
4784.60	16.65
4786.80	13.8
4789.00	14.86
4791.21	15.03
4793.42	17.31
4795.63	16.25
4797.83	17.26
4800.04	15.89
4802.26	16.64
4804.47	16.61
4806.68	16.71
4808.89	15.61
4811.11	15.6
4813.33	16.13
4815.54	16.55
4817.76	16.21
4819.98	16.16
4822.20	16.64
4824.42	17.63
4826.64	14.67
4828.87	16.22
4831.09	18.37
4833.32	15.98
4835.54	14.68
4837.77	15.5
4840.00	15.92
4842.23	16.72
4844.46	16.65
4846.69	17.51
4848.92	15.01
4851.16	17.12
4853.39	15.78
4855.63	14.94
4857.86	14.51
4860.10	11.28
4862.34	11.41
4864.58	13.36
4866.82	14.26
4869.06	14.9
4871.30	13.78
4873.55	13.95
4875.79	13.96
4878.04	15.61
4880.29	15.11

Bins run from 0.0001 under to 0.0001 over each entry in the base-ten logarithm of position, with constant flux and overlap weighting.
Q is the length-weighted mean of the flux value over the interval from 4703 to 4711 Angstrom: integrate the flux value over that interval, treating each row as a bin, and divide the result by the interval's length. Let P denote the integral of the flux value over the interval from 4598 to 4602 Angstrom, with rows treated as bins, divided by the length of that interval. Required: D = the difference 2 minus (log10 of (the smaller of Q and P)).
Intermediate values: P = 13.6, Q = 14.8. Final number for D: 0.866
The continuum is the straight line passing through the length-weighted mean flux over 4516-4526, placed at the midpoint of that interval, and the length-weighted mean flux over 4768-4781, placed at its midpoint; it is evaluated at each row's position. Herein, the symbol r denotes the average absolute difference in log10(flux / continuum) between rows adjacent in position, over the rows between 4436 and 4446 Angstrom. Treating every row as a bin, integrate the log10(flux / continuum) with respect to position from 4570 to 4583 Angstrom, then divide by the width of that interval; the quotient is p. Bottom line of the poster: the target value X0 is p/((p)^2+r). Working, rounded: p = 0.004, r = 0.037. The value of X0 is 0.1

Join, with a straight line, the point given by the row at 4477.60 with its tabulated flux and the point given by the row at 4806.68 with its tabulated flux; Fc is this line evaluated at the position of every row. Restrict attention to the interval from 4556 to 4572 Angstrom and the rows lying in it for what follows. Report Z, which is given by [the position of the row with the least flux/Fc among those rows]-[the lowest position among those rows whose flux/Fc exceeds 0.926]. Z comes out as 0.0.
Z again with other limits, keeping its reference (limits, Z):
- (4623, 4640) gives 14.9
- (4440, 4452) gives 2.0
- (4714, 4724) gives 2.2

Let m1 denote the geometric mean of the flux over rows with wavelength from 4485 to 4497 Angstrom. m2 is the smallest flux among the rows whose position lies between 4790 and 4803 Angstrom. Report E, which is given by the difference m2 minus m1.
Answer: 0.5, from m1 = 14.5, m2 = 15.03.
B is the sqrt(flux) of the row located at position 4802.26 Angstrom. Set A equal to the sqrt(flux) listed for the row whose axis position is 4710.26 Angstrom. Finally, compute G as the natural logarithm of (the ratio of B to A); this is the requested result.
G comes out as 0.10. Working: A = 3.71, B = 4.1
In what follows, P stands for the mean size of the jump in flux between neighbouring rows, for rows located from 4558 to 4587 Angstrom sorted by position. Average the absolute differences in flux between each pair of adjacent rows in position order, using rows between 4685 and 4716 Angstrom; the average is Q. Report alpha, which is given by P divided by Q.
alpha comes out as 1.18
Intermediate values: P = 1.06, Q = 0.90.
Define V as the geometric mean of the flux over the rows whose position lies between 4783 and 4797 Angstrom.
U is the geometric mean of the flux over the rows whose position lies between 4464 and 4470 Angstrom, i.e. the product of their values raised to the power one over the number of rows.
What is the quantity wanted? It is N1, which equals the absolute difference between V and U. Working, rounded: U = 14.1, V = 15.6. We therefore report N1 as 1.5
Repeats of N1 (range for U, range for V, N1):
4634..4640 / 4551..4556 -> 0.2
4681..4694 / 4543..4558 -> 0.2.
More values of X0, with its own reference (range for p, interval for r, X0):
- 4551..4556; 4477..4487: -0.8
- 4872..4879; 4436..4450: -0.9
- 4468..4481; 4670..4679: -1.3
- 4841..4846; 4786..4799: 1.0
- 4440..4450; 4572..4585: -0.7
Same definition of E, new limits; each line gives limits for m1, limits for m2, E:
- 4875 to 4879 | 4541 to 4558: -2.5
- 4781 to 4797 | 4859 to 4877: -4.3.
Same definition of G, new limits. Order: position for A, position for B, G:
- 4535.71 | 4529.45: 0.02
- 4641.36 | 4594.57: 0.03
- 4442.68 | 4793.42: 0.12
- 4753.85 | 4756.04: -0.04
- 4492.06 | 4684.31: 0.06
